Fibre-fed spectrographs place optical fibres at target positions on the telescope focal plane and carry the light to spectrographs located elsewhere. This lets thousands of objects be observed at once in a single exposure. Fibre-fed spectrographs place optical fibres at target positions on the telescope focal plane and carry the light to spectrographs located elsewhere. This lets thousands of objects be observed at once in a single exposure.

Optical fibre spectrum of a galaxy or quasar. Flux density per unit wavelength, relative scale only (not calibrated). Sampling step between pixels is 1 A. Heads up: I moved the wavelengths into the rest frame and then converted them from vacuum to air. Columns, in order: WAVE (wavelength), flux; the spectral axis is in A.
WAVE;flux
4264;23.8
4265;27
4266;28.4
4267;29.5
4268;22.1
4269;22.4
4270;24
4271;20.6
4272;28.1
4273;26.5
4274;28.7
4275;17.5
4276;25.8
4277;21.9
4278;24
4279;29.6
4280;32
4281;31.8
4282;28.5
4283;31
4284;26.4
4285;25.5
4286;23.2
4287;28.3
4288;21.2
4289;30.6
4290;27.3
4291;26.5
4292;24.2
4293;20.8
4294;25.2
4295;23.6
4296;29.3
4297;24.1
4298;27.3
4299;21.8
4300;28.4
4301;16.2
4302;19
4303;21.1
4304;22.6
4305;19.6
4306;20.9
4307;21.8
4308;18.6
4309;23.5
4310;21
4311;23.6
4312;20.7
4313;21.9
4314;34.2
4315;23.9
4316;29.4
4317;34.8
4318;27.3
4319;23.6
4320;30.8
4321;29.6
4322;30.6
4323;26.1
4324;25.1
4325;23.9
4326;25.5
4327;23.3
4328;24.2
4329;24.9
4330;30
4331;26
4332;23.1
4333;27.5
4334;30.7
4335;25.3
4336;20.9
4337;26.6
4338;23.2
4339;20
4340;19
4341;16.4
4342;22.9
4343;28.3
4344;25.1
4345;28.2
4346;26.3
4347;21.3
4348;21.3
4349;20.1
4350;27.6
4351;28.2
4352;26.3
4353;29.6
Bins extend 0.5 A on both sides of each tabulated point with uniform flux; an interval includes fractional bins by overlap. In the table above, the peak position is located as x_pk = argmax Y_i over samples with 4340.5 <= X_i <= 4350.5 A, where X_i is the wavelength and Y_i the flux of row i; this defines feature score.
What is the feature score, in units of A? 4343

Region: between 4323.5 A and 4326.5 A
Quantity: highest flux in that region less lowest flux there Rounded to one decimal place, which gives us 1.6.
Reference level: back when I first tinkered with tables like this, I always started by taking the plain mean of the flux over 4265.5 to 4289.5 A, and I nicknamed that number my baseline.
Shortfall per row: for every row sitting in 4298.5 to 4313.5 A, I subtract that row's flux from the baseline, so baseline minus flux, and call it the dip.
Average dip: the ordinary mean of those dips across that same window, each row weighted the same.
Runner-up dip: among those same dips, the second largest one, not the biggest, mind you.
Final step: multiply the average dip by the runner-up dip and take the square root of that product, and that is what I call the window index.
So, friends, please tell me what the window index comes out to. 6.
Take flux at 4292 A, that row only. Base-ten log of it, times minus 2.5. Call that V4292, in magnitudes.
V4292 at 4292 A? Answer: -3.46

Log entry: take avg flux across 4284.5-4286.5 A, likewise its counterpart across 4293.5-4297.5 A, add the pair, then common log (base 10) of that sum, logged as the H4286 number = 1.70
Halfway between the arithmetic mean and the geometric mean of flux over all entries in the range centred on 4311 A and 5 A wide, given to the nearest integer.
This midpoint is 22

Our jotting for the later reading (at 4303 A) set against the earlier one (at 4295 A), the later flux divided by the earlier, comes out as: 0.89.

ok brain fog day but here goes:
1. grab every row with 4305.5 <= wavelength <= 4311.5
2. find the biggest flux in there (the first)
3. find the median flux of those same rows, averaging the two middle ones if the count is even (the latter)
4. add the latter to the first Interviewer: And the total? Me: 45.0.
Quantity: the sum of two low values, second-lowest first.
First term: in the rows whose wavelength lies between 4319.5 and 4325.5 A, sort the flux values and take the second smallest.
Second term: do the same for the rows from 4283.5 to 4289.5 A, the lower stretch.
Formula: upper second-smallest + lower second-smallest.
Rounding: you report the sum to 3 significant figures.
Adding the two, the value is 48.3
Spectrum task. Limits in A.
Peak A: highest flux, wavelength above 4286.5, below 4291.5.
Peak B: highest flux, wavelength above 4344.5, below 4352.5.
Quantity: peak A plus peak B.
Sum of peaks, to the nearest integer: 59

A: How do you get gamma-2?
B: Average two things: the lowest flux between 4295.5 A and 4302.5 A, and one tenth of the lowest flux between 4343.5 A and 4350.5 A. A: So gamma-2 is 9.1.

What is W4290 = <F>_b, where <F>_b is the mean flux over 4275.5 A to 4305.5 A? 25.2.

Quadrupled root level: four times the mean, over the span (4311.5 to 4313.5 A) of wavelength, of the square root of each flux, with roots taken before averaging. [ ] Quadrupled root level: 18.5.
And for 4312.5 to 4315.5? 20.6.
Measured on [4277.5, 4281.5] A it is 21.6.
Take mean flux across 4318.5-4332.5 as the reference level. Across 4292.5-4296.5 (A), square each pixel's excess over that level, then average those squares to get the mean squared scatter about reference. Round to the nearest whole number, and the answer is 12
